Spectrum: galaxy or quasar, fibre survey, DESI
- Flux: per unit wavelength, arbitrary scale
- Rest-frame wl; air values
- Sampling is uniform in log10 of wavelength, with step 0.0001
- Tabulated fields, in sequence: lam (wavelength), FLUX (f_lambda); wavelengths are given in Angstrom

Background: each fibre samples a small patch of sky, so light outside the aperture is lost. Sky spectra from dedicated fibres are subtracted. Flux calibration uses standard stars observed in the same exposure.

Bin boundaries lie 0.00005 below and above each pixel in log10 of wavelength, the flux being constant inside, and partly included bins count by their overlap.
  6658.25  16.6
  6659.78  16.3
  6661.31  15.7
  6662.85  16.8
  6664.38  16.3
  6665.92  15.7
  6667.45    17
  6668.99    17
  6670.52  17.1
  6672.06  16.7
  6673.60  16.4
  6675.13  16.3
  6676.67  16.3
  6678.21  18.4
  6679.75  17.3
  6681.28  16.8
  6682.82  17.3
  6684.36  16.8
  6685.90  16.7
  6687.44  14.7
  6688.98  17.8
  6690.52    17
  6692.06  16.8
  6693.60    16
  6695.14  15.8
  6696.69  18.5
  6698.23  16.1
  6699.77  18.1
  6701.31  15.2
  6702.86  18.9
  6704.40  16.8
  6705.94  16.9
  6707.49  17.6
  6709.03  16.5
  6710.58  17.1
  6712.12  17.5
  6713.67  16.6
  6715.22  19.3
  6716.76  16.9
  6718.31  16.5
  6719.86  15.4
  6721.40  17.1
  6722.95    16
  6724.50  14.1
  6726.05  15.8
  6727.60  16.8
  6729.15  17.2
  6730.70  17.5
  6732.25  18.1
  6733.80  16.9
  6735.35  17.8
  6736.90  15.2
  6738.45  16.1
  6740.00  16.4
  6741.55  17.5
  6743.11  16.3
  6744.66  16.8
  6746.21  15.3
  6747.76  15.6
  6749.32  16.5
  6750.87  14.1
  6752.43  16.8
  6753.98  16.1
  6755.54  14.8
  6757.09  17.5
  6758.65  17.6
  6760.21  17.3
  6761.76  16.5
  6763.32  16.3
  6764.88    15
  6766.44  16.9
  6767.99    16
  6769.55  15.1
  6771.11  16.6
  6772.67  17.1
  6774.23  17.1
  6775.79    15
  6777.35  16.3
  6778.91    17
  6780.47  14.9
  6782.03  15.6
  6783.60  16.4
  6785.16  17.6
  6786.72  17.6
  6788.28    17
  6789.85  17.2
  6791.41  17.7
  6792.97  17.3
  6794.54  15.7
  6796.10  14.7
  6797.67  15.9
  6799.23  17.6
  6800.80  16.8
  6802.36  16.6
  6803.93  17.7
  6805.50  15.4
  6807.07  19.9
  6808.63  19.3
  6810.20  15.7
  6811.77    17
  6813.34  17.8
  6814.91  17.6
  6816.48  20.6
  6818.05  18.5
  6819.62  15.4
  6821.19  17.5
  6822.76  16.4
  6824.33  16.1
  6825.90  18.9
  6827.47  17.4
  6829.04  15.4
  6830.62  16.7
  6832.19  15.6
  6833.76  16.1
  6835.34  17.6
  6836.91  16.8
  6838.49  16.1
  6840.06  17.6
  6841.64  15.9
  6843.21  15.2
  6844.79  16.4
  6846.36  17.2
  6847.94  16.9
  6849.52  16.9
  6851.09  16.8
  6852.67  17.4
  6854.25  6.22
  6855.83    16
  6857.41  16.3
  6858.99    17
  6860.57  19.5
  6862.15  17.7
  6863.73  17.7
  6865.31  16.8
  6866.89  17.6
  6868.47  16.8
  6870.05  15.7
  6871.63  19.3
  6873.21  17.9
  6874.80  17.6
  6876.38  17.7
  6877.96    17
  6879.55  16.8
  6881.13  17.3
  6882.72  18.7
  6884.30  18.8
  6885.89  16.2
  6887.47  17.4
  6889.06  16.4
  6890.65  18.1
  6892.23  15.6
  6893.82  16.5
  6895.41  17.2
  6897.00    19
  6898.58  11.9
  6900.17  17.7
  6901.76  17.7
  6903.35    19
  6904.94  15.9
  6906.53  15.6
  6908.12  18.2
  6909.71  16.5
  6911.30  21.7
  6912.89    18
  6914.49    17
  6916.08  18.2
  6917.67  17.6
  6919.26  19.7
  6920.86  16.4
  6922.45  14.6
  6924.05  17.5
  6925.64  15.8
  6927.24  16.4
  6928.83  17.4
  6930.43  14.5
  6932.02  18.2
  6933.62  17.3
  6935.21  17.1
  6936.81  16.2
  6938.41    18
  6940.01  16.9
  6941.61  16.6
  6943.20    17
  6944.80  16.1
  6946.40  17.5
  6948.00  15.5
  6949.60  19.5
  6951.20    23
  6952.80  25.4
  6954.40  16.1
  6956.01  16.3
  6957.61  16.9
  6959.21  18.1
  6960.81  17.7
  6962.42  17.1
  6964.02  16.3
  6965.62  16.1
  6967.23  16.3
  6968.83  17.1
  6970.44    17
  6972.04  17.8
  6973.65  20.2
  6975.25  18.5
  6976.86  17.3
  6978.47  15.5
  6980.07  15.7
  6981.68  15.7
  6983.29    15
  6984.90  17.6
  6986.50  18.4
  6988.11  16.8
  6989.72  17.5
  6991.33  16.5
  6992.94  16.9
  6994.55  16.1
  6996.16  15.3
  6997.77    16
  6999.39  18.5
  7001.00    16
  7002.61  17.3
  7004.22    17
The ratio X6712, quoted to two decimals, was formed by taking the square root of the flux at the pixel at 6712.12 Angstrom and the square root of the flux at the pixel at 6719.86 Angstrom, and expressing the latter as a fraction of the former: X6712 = 0.94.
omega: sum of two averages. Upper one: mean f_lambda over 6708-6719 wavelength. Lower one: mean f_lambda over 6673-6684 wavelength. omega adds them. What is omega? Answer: 34.2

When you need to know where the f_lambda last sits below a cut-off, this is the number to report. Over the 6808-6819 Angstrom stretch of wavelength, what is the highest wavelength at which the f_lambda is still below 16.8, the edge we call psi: 6810.20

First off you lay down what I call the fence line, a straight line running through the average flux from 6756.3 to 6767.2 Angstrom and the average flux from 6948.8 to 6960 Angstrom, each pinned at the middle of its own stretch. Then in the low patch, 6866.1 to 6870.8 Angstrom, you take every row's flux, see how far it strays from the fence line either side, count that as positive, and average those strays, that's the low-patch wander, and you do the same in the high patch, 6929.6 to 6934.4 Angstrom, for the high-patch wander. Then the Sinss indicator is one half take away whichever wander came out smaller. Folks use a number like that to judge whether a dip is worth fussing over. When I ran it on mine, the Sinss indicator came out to -1.0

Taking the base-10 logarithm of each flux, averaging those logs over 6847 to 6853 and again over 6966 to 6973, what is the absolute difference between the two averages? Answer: 0.001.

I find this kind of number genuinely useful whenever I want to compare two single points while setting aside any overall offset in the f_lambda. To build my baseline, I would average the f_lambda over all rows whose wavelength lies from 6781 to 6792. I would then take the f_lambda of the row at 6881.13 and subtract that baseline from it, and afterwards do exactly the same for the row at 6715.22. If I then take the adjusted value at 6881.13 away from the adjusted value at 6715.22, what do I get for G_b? 2.0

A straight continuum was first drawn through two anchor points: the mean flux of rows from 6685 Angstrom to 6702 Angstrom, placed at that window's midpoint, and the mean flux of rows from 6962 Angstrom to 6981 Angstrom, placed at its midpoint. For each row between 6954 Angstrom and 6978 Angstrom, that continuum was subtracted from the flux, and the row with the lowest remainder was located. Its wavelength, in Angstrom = 6965.62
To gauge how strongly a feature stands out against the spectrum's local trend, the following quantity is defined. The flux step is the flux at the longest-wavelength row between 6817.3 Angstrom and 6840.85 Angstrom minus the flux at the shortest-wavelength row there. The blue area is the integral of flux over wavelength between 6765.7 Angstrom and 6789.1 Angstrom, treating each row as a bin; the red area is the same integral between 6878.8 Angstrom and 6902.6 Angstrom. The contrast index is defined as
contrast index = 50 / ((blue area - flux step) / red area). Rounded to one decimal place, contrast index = 52.6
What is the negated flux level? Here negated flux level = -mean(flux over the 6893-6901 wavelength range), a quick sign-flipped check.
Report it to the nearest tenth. -16.5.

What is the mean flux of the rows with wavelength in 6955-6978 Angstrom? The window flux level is 17.3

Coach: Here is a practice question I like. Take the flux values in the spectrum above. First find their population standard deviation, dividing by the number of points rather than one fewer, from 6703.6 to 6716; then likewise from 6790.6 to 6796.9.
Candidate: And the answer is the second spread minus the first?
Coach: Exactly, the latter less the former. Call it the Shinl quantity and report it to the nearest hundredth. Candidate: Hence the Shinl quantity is 0.37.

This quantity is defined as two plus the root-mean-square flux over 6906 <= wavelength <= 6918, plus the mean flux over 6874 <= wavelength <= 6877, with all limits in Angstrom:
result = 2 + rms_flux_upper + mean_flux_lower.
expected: 37.6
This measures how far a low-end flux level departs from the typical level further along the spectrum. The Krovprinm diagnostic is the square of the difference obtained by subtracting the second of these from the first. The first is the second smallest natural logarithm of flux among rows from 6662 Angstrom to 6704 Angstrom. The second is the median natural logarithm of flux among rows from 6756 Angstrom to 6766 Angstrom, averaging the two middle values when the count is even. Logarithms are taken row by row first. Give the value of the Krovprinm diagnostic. 0.011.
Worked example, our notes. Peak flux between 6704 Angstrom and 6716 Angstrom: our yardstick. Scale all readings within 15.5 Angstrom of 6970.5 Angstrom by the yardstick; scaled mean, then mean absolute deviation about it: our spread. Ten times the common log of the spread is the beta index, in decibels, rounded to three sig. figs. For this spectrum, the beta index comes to -13.2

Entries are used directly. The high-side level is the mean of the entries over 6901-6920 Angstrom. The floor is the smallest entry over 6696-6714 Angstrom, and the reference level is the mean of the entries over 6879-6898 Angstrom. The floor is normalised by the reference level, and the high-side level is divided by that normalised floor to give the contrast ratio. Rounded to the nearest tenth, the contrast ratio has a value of 20.4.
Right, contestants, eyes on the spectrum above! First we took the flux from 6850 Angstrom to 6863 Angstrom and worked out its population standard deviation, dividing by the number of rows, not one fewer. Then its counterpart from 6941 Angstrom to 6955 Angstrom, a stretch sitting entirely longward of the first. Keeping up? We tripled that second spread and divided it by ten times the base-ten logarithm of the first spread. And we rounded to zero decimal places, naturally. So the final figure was 2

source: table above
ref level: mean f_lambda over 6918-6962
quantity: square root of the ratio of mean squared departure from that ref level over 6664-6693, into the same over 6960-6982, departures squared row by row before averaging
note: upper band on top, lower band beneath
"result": 1.3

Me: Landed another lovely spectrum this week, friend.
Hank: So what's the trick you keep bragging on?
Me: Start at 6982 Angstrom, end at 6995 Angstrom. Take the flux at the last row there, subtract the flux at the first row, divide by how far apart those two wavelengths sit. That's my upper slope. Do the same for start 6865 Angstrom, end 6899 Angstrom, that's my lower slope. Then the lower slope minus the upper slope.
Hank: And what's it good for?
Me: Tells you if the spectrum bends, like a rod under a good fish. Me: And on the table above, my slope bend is -0.24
